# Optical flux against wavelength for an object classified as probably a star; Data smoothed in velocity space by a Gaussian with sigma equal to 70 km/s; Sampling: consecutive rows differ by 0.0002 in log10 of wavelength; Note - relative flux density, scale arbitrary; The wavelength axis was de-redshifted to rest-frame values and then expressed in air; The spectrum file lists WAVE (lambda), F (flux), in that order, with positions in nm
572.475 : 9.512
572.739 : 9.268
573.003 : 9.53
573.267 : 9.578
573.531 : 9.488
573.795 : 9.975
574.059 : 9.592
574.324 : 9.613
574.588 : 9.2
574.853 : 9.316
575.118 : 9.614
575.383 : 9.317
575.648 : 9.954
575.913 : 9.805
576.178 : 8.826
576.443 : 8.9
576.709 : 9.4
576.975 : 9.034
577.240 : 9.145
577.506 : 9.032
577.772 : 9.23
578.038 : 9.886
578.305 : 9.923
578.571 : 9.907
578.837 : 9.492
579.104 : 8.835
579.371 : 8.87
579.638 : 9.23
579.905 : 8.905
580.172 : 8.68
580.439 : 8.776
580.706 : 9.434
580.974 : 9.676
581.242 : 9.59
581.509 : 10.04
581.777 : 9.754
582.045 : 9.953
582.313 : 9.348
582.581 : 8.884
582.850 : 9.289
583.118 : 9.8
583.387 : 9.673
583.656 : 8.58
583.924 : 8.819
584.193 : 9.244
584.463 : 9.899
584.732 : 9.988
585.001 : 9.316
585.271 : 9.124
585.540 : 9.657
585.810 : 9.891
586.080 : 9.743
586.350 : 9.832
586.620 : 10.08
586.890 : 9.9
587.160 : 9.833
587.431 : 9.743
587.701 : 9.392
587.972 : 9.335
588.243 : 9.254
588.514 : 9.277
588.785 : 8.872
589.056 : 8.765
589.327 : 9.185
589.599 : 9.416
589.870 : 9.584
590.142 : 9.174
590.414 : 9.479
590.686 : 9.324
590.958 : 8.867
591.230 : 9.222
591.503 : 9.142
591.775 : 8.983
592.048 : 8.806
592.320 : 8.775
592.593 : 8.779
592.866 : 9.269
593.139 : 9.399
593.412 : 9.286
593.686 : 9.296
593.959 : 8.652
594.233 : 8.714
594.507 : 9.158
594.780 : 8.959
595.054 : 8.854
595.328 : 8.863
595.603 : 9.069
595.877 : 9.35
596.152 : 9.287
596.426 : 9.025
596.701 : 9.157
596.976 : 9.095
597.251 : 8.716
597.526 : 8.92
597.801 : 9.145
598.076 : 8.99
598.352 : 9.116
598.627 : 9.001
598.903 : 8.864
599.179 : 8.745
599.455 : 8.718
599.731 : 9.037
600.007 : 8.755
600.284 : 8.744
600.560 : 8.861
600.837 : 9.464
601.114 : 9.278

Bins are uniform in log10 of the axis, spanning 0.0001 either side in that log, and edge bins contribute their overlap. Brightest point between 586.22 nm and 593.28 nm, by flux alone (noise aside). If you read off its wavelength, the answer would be 586.620 nm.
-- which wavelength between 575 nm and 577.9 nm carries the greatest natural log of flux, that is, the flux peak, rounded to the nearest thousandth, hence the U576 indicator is 575.648 nm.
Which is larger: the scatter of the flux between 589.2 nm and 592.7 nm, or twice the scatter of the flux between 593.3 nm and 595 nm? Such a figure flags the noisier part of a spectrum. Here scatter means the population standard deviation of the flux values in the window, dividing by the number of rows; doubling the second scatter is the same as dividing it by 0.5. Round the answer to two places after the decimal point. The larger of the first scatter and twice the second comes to 0.52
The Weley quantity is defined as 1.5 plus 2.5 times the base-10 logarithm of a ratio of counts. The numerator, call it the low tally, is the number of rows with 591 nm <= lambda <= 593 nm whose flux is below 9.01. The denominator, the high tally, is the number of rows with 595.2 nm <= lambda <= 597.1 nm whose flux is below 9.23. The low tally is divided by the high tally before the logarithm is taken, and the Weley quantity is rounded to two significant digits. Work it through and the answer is 1.3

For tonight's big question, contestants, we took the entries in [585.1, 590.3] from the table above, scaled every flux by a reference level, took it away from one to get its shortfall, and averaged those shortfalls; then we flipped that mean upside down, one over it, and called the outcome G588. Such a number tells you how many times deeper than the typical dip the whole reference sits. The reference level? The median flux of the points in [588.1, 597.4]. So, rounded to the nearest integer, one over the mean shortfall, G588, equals -28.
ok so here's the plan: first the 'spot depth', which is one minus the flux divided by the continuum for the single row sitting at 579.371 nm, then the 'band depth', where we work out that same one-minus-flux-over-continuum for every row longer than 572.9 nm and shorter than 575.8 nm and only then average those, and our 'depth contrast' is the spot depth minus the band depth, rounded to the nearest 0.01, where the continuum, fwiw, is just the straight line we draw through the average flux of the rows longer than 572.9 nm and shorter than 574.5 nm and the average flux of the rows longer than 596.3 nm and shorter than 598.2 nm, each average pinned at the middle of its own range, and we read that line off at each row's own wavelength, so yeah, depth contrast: 0.06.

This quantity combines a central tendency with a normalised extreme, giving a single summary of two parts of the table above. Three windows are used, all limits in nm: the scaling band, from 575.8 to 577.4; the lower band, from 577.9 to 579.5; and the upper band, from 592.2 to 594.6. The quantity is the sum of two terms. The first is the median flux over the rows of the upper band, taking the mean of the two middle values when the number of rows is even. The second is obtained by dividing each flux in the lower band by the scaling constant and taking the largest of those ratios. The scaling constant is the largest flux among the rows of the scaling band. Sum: 10.17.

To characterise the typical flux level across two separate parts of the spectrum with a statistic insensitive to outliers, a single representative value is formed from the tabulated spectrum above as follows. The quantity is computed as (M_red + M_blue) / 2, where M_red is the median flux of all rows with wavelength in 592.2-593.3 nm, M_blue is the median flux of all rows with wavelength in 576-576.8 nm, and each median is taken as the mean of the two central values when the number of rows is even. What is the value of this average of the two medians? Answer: 9.0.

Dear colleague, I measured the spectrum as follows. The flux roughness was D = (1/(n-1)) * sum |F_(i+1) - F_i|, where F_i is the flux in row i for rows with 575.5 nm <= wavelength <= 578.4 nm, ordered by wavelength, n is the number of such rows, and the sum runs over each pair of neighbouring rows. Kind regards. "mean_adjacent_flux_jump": 0.32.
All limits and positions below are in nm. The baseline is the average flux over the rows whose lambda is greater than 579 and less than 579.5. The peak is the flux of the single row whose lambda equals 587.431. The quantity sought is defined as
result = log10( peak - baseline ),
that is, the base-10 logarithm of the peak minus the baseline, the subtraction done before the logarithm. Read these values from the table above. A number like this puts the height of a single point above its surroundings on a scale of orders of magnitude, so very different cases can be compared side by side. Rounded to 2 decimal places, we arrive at -0.05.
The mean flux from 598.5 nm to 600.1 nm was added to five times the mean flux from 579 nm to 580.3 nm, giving 53.4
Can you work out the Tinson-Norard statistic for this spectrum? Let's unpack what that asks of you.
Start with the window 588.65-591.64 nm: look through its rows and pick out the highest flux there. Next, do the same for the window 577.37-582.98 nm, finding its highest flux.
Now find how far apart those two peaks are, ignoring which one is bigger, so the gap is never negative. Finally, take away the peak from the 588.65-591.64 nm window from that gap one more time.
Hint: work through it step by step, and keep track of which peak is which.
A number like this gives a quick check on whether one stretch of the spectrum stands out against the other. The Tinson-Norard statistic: -9.13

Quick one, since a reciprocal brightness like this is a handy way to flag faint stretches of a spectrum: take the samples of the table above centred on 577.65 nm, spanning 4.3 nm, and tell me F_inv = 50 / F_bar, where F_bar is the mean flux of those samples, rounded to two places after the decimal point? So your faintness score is 5.35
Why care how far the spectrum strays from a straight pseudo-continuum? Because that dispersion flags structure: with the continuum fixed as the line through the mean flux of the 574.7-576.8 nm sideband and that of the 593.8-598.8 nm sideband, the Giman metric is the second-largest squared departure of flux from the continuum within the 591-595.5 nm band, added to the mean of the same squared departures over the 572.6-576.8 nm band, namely 0.21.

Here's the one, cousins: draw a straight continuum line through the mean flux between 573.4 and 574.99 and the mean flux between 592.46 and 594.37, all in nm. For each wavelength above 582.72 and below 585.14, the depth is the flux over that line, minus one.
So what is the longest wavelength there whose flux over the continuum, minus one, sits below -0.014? 583.924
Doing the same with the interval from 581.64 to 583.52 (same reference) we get 582.581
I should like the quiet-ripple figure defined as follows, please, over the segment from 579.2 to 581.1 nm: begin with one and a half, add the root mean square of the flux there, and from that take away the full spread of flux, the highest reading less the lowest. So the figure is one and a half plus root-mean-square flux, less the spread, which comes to 9.59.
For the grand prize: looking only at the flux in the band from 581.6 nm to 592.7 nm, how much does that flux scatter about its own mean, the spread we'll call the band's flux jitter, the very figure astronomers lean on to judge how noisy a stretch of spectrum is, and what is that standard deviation 0.41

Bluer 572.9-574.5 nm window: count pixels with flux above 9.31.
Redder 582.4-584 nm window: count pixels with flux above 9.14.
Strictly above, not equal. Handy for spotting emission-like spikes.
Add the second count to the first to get 9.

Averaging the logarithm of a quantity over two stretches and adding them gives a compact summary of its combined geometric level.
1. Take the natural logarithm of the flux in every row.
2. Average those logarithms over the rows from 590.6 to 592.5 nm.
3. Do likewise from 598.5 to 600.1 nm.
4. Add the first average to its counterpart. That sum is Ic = 4.38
